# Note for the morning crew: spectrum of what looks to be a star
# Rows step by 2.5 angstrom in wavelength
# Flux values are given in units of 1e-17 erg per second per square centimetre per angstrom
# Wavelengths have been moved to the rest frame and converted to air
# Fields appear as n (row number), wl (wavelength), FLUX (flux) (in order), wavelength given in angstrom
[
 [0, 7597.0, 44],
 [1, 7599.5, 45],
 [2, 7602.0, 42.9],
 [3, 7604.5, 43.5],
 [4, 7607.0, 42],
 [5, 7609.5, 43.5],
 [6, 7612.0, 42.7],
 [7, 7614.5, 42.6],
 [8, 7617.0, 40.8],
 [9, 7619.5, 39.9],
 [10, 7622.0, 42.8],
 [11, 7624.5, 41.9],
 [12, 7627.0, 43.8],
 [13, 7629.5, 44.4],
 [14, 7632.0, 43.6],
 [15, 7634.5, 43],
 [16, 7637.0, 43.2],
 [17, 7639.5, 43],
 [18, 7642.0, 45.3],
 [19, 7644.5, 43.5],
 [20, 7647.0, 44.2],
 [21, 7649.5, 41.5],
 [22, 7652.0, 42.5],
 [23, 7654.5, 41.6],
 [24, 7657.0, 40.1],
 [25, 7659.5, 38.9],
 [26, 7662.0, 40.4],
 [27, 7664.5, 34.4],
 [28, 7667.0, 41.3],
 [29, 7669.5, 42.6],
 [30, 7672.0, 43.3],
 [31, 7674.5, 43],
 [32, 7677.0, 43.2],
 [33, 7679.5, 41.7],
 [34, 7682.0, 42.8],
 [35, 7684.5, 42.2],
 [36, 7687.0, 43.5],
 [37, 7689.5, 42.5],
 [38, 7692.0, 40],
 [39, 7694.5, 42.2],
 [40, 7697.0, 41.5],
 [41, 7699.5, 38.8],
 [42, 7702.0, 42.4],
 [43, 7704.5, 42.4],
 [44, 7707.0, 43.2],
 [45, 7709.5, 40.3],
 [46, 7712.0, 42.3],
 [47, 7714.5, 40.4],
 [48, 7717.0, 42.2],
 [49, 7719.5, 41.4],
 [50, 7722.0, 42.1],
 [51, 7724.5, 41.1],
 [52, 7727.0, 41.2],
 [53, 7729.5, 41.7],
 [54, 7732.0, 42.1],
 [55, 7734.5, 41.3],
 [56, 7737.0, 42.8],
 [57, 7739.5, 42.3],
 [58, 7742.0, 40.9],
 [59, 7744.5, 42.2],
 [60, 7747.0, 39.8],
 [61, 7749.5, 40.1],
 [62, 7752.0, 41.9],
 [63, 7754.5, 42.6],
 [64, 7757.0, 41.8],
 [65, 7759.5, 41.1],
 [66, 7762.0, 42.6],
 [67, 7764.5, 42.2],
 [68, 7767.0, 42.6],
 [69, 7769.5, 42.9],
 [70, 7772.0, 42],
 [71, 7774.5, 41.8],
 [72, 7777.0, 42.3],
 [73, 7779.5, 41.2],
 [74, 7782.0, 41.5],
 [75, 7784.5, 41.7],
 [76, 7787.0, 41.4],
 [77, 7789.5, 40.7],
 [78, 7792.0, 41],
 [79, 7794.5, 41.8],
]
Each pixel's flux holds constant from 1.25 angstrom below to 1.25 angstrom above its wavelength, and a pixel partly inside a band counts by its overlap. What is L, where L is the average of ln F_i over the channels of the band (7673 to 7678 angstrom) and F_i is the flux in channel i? 3.76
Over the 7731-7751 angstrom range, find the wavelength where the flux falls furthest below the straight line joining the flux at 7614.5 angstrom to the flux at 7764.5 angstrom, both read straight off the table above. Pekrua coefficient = 7747.0 angstrom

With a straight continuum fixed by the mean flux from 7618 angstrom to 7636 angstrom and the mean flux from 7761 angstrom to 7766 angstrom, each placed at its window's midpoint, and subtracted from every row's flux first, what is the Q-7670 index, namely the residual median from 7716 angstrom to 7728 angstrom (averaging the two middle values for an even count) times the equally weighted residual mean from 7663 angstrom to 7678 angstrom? 1.5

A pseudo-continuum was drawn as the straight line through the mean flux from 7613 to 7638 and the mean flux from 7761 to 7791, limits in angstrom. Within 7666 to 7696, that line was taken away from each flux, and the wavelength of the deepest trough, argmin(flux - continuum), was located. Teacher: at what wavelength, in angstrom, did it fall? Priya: 7692.0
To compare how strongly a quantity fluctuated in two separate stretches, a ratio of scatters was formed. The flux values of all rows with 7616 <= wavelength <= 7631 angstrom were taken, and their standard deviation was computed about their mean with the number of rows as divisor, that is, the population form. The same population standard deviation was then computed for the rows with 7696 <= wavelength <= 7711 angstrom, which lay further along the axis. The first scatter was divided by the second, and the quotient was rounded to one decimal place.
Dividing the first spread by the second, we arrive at 1.1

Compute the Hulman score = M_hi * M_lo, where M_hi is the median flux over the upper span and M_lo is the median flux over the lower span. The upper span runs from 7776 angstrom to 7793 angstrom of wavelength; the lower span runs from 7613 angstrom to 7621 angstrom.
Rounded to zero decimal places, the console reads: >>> 1689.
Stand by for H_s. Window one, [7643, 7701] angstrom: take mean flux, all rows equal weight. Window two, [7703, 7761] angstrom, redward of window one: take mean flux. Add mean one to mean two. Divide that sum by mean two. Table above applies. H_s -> 2.00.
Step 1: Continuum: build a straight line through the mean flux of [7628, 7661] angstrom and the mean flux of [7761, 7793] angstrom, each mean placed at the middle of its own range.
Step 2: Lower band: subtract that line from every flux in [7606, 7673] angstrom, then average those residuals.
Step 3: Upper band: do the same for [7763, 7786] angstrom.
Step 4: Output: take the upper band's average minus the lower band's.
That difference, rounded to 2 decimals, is 0.77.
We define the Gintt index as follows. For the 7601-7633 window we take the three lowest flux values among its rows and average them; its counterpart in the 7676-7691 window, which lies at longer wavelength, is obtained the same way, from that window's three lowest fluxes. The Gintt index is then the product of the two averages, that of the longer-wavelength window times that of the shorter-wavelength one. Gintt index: 1722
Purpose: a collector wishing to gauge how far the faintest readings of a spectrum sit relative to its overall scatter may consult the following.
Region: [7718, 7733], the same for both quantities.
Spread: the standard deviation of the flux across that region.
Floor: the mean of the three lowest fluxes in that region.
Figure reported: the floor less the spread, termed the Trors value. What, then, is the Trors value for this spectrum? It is 40.8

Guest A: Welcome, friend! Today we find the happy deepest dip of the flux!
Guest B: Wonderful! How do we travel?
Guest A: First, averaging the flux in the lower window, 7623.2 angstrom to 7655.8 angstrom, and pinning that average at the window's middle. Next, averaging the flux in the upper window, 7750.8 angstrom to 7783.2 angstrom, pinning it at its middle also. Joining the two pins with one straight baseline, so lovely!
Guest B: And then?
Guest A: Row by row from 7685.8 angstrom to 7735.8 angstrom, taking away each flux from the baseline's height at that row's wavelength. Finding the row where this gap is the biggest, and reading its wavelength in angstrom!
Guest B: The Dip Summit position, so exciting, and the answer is 7699.5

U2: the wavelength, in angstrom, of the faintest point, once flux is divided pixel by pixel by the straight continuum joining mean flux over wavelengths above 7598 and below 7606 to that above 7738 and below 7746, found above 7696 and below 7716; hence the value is 7699.5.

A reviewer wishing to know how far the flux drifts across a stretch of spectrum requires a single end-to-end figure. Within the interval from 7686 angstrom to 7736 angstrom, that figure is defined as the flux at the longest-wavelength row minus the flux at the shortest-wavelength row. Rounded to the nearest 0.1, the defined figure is -2.2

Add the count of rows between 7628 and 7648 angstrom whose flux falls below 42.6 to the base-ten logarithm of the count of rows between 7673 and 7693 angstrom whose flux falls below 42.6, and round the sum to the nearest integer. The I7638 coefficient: 1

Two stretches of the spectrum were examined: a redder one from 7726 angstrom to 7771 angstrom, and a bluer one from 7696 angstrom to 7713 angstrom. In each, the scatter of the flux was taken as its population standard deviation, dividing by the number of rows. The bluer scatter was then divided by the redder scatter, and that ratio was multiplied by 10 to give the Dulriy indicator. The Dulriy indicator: 16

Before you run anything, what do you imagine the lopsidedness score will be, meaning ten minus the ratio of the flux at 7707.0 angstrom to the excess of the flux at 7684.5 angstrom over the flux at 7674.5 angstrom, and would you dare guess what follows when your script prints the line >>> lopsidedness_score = 64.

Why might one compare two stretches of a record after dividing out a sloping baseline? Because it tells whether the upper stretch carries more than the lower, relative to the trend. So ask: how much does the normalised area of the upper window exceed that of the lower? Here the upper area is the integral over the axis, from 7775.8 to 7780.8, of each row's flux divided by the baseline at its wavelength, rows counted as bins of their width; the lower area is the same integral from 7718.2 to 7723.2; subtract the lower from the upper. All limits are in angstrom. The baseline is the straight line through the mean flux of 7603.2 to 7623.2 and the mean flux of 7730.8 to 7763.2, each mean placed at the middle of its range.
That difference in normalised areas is 0.03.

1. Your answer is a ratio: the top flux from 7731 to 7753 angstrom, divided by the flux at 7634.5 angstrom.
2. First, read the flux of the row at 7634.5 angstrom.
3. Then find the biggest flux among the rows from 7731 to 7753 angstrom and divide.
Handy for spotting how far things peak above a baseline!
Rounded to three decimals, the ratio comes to 0.995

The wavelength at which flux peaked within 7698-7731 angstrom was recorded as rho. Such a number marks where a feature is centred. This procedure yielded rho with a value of 7707.0 angstrom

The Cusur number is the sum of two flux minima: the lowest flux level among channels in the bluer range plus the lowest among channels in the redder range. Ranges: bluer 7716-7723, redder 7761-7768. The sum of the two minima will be 84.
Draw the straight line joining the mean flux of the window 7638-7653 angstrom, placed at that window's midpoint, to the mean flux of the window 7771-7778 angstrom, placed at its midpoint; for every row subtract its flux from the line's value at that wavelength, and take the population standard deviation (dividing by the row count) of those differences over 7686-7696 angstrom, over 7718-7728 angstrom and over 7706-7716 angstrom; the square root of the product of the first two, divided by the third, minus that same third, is -0.66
